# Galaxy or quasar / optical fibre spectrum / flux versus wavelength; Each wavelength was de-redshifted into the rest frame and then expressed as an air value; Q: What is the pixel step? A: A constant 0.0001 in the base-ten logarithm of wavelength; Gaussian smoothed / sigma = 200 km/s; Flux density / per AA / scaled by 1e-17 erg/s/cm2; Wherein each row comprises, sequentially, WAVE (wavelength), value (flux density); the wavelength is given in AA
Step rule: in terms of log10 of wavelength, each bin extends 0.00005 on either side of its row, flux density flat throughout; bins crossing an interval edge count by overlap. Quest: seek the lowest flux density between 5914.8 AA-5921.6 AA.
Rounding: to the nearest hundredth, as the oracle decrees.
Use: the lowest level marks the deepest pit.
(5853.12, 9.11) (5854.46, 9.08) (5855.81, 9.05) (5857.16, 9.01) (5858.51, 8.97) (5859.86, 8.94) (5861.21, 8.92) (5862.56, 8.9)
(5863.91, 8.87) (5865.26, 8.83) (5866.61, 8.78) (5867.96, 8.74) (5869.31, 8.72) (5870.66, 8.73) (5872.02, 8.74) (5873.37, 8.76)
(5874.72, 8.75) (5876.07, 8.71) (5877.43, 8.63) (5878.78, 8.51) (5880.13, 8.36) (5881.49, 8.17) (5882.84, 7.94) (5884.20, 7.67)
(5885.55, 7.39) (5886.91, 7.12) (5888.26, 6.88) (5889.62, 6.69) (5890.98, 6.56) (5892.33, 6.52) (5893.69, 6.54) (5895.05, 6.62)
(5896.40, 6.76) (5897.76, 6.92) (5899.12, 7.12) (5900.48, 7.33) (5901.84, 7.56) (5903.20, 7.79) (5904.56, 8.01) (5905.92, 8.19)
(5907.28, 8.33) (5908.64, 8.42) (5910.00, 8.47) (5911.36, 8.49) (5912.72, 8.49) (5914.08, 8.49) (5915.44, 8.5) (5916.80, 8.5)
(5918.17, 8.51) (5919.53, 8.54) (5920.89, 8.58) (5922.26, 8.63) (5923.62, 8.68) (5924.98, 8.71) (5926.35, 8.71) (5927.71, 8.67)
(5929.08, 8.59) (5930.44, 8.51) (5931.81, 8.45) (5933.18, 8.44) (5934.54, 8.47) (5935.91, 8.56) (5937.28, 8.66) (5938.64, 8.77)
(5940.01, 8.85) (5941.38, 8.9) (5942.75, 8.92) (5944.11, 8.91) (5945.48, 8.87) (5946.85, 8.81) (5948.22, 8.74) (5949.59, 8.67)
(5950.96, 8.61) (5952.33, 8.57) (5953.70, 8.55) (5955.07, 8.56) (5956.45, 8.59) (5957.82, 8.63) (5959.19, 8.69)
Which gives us 8.50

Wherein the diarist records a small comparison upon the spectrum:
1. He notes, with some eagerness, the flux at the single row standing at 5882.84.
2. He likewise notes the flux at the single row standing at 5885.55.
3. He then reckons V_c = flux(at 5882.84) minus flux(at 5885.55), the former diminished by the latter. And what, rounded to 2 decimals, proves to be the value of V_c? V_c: 0.55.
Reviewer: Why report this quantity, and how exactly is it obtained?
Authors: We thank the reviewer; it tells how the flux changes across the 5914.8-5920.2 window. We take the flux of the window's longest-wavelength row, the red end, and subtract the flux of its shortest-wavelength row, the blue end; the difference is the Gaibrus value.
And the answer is 0.04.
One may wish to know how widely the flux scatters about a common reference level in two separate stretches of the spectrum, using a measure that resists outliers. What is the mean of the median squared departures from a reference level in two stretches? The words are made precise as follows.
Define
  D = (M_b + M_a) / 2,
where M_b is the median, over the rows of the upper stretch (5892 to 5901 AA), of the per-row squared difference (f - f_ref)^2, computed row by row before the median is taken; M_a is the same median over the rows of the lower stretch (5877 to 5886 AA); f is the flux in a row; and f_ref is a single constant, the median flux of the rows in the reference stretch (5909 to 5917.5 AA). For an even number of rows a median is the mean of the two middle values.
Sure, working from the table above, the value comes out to 1.5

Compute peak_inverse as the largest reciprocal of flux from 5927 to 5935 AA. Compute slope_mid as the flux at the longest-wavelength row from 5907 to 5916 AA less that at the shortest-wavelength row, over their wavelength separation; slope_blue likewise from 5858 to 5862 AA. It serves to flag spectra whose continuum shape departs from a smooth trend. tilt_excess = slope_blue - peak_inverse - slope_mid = -0.16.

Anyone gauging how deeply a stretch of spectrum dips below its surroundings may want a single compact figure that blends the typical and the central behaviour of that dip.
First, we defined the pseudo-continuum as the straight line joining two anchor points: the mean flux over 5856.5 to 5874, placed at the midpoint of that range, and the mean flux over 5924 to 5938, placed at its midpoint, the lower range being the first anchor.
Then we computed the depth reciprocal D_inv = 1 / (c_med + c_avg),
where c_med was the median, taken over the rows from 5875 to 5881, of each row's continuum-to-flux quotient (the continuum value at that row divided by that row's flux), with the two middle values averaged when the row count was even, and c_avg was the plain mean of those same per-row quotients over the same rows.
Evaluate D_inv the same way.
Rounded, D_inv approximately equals 0.49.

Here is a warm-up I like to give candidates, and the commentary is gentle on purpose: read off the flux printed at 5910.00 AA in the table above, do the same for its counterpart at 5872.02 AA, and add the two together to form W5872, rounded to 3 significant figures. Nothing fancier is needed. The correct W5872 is 17.2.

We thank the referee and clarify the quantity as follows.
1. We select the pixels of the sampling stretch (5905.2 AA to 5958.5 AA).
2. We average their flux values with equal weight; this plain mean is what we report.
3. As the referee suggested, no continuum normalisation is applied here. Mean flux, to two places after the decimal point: 8.60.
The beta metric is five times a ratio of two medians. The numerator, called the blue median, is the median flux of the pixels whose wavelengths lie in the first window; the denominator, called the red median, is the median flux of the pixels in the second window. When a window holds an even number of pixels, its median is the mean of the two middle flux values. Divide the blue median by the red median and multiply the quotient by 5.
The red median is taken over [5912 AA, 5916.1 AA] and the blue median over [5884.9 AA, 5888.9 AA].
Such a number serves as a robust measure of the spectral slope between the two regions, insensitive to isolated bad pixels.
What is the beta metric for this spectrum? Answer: 4.2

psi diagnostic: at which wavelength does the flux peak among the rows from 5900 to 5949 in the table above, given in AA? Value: 5942.75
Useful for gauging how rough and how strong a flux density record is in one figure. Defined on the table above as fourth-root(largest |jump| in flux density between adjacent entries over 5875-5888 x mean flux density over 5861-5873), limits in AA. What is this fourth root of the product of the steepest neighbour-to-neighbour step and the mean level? 1.3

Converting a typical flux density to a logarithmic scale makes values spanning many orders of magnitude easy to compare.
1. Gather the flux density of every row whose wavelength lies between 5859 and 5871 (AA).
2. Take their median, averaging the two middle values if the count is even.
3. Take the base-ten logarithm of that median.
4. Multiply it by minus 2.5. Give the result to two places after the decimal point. -2.36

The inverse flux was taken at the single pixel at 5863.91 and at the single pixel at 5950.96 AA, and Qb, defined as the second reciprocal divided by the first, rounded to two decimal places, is 1.03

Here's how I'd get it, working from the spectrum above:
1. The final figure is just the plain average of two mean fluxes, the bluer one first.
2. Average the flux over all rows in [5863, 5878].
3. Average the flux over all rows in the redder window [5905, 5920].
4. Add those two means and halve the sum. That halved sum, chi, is 8.6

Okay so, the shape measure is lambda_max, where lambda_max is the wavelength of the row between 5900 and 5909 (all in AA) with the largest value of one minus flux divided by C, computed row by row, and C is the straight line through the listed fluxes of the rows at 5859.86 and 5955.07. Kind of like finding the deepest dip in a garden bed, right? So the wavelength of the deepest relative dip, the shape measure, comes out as 5900.48 AA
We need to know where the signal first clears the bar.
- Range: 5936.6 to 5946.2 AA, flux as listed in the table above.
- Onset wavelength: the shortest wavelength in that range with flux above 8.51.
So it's 5937.28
